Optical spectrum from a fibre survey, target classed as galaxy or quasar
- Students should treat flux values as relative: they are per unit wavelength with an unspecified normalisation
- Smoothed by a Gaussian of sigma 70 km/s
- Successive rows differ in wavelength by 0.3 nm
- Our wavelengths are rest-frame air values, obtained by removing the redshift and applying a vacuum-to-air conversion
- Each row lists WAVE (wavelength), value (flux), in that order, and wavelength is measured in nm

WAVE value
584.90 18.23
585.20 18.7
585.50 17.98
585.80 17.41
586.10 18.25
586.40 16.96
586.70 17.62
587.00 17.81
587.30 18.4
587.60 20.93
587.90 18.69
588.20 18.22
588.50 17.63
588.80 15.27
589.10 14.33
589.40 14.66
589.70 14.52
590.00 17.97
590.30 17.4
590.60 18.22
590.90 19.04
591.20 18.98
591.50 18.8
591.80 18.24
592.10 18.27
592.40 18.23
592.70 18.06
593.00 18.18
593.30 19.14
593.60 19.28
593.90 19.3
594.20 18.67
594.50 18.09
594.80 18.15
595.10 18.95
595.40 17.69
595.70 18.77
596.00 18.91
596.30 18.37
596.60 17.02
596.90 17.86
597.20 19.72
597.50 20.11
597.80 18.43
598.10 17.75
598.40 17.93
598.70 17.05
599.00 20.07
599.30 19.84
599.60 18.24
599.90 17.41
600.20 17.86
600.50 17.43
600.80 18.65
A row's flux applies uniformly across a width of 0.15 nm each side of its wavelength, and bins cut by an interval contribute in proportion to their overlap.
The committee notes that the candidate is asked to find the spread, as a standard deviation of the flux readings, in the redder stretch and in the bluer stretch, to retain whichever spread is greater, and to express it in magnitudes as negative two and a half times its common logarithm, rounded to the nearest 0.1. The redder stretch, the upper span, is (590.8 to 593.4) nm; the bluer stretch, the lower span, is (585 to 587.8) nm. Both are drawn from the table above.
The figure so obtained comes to -0.1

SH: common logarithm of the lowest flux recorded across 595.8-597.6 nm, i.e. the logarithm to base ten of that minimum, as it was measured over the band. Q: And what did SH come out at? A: 1.23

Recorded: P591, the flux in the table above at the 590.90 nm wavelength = 19.04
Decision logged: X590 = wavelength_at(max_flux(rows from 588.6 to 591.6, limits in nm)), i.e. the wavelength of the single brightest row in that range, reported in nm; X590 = 590.90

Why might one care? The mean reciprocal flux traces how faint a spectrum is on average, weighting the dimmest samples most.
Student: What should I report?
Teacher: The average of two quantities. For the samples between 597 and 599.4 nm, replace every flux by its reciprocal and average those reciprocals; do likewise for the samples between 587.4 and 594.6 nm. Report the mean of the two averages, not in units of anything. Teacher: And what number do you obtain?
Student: 0.0548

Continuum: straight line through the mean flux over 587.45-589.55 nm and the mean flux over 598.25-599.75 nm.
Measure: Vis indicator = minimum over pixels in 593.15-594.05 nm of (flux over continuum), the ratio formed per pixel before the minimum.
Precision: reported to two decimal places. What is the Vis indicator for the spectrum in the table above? 1.08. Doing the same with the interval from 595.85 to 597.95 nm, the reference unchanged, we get 0.93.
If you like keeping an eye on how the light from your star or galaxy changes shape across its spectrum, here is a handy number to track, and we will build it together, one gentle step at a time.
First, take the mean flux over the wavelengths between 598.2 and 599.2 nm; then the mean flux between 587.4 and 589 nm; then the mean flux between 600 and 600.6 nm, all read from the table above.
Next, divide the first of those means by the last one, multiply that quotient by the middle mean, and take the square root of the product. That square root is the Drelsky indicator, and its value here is 4.34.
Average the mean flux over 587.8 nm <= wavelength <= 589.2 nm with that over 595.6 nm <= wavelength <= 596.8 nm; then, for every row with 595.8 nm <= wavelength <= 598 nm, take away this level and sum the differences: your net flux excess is 7.6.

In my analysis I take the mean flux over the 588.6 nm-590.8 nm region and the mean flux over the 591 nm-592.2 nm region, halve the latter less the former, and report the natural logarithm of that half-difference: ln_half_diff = 0.2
